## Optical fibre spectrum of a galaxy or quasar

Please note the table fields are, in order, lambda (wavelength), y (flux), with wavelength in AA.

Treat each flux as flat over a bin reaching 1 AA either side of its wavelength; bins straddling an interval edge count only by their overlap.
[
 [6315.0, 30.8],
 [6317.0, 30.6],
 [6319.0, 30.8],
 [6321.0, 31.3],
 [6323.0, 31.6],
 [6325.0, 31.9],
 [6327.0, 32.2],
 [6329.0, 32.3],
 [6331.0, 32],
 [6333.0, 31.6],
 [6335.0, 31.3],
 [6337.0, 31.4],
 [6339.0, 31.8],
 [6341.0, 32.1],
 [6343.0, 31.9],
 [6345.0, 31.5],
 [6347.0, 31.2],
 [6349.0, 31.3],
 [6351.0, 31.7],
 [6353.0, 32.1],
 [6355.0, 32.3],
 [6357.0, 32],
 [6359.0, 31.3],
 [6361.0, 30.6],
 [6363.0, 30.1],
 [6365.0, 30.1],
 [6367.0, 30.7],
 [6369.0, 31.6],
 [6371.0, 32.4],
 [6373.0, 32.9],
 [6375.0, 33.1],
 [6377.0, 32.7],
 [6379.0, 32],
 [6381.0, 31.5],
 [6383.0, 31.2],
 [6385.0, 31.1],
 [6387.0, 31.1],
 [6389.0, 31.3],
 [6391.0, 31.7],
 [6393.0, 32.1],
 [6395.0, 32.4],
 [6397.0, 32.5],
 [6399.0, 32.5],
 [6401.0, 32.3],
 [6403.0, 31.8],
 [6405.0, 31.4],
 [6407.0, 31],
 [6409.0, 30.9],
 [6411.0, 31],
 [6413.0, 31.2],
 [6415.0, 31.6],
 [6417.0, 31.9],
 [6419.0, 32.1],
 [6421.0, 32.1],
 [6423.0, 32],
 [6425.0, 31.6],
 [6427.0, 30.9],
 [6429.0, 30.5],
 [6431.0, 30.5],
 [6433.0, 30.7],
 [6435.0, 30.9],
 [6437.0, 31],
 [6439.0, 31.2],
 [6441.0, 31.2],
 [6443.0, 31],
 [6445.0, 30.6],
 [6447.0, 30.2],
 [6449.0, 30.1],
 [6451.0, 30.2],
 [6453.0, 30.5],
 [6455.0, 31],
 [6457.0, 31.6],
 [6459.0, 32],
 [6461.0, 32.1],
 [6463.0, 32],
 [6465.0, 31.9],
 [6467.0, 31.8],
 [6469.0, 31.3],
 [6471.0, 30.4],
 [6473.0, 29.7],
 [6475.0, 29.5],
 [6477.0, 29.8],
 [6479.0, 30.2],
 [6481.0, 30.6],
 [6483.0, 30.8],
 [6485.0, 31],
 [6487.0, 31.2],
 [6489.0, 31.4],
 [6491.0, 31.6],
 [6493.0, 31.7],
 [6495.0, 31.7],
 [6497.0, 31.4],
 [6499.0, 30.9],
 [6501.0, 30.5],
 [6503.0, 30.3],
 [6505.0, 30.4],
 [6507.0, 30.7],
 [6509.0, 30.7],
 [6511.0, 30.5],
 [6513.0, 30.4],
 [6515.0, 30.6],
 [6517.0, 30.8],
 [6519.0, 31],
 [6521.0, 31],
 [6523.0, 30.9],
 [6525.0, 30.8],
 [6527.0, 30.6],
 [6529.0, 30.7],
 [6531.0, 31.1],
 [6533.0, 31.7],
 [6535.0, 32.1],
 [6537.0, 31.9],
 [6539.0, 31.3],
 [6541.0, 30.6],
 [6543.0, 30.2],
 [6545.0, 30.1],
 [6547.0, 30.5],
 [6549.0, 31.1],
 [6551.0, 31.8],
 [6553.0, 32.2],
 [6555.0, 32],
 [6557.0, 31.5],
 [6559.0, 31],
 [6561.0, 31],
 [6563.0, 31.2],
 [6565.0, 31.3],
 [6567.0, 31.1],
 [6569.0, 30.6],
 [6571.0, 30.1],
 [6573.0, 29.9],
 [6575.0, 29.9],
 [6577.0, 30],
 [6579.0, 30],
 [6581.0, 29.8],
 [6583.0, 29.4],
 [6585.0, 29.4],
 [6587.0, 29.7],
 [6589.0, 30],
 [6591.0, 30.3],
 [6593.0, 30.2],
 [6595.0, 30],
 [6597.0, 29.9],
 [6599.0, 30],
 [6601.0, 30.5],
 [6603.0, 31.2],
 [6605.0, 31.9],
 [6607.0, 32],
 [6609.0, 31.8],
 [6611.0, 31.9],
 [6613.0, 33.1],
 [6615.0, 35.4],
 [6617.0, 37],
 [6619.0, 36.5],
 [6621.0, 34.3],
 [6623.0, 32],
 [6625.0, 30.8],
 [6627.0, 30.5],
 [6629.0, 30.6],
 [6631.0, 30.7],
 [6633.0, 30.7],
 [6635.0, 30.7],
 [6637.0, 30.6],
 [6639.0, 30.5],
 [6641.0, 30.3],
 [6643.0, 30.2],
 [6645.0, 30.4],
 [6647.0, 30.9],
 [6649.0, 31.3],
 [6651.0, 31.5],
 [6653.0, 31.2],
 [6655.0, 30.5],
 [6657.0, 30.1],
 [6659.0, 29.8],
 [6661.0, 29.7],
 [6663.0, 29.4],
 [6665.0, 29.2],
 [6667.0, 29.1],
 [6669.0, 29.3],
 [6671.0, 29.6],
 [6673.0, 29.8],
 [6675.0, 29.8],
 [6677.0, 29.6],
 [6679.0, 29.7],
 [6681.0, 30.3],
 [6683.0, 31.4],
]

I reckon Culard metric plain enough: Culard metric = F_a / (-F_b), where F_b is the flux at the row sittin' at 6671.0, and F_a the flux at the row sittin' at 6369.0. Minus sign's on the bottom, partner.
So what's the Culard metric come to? -1.07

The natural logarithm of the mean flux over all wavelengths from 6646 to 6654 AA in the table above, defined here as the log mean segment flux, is 3.441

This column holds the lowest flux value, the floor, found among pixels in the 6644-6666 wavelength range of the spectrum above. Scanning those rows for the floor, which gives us 29.2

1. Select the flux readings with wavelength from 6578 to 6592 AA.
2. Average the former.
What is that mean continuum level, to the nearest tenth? 29.8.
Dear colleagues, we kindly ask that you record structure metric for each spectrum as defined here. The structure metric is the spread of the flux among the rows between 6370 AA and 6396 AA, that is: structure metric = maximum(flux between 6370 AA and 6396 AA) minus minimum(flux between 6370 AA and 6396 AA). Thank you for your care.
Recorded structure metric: 2.0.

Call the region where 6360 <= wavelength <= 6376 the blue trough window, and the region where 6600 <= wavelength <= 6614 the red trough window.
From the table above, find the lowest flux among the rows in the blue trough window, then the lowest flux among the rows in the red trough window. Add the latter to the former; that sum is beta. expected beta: 60.6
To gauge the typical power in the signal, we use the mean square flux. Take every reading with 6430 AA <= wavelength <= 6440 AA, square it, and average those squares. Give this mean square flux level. 952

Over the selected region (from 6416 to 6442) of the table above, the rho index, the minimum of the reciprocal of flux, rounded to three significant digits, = 0.0312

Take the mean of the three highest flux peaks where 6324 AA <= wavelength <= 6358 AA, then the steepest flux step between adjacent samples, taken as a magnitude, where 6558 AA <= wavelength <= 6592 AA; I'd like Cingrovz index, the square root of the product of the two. 4.02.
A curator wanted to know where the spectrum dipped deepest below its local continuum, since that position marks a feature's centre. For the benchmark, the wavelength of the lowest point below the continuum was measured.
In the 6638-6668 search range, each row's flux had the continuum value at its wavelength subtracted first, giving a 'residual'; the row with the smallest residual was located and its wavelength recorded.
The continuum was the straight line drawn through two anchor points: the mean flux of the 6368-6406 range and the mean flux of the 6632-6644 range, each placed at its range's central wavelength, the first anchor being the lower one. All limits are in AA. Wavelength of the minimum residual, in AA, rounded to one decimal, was 6667.0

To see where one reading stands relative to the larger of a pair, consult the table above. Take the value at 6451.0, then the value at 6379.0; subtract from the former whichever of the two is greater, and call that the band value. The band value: -1.8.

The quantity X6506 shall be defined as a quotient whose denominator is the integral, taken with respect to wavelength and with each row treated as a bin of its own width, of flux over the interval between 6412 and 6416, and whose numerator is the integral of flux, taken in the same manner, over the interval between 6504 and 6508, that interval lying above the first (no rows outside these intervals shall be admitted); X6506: 0.97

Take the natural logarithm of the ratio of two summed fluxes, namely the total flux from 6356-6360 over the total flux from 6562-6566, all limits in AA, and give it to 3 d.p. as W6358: 0.013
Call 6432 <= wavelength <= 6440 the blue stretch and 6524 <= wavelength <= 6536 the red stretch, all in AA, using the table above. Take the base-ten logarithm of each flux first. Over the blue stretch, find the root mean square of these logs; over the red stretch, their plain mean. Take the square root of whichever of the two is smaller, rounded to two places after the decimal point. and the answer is 1.22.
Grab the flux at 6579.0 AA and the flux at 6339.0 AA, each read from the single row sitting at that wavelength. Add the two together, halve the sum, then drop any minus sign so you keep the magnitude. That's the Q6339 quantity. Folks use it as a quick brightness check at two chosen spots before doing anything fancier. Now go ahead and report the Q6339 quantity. 30.9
